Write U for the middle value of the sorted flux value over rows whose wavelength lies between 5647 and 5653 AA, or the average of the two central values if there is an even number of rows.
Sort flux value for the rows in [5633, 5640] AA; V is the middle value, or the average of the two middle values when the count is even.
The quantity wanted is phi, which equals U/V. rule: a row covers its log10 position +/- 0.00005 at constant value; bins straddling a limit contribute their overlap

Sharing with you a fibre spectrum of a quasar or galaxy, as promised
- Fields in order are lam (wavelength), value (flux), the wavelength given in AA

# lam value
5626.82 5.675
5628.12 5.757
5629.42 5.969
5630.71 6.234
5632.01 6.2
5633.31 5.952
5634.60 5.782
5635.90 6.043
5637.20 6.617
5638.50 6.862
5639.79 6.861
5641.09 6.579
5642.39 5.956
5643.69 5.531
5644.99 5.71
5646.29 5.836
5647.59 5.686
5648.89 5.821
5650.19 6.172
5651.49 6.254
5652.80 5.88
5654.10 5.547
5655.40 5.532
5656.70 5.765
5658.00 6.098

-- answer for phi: 0.93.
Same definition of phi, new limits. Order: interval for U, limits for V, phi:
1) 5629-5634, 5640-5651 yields 1.04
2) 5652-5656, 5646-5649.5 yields 0.95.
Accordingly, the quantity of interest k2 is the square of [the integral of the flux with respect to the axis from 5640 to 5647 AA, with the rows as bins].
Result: 1750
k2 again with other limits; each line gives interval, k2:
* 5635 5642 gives 2096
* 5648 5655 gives 1711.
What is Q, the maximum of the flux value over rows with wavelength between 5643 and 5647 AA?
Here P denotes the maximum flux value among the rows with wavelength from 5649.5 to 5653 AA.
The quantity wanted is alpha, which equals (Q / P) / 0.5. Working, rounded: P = 6.254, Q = 5.836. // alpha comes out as 1.87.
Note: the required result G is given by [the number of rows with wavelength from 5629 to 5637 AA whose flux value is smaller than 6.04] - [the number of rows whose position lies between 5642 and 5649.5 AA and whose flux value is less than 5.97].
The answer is -3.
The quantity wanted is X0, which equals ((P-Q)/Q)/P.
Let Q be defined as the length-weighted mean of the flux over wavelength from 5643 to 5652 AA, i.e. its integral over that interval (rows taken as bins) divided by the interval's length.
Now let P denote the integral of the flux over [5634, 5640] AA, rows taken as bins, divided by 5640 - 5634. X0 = 0.015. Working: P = 6.4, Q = 5.9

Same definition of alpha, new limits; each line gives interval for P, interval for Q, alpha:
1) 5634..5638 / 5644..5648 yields 1.76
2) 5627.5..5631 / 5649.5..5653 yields 2.01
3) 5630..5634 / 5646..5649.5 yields 1.87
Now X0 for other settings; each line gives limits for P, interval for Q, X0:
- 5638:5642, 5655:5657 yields 0.028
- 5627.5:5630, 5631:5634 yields -0.007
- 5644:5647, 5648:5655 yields -0.005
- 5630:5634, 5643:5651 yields 0.009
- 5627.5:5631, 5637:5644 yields -0.012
